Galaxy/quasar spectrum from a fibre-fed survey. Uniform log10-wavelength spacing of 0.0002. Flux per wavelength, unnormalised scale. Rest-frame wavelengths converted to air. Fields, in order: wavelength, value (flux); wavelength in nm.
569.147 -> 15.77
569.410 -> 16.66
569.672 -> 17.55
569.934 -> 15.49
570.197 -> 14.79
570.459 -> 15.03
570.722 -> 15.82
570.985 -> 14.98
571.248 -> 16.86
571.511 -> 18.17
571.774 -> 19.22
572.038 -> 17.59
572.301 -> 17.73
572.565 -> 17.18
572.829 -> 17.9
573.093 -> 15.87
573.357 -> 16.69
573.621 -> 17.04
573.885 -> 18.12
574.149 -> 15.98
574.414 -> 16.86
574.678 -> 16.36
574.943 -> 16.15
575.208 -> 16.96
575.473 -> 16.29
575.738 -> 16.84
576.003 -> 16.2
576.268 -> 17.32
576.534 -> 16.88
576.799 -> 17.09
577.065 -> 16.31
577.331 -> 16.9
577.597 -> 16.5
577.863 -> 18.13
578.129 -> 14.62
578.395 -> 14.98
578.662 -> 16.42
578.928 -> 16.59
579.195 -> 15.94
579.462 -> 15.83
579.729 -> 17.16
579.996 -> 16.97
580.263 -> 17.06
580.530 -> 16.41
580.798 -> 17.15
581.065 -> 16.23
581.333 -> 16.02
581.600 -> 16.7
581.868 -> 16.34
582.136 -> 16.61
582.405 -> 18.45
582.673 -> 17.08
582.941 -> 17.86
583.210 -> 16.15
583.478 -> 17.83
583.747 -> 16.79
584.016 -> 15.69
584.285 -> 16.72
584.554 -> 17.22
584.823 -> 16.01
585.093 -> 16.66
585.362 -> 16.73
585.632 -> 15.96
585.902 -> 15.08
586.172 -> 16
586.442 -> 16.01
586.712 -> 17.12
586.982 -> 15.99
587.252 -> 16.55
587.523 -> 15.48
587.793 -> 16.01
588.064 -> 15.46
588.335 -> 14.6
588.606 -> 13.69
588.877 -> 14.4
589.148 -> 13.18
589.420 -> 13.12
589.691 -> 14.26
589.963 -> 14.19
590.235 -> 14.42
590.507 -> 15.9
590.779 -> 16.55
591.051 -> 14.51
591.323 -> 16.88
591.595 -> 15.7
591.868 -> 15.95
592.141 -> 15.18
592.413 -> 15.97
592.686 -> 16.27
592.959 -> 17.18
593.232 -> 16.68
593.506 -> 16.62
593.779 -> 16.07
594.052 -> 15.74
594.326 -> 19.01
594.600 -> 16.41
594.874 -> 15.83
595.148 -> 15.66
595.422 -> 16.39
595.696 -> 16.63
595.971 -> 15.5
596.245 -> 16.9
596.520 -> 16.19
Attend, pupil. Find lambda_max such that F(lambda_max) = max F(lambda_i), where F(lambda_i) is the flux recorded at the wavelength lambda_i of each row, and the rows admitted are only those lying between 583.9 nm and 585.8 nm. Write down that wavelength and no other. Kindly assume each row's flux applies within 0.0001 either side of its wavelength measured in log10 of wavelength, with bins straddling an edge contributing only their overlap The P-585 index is 584.554 nm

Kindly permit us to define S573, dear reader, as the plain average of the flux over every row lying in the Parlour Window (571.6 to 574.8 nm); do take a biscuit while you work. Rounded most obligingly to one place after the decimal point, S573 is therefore 17.2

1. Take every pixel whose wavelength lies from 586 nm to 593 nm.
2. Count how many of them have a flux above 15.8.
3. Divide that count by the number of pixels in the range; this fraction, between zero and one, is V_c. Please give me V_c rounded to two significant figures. 0.50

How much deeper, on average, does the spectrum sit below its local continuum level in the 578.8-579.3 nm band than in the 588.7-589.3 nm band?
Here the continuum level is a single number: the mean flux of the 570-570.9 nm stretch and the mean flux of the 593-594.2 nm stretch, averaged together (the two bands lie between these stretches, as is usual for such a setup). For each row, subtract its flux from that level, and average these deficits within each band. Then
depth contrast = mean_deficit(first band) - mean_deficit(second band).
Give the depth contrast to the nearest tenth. -2.5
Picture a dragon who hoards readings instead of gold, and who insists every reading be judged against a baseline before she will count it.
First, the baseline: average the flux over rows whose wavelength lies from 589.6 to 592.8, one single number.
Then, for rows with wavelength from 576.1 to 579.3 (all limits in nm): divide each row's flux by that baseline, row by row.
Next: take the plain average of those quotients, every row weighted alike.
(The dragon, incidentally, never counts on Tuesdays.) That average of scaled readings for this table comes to 1.06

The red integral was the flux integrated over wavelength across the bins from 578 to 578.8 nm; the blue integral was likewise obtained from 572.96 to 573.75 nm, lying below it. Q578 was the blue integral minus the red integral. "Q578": 0.8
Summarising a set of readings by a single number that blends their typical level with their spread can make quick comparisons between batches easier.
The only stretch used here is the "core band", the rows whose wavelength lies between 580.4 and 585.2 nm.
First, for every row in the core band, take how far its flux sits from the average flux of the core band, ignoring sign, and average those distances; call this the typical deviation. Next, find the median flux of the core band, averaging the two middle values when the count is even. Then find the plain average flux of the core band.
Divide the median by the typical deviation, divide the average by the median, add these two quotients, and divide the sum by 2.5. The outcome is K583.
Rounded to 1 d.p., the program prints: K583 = 12.5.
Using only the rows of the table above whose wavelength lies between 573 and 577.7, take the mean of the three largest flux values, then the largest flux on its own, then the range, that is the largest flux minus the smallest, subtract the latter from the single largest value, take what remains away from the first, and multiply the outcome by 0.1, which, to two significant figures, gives 0.16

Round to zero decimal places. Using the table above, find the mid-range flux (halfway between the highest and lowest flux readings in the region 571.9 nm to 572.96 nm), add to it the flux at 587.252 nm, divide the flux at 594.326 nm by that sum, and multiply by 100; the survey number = 56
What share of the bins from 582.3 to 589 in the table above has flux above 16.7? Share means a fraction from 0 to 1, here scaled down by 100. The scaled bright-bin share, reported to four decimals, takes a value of 0.0036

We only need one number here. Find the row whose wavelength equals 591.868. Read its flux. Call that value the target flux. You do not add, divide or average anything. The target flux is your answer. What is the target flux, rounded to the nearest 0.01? 15.95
